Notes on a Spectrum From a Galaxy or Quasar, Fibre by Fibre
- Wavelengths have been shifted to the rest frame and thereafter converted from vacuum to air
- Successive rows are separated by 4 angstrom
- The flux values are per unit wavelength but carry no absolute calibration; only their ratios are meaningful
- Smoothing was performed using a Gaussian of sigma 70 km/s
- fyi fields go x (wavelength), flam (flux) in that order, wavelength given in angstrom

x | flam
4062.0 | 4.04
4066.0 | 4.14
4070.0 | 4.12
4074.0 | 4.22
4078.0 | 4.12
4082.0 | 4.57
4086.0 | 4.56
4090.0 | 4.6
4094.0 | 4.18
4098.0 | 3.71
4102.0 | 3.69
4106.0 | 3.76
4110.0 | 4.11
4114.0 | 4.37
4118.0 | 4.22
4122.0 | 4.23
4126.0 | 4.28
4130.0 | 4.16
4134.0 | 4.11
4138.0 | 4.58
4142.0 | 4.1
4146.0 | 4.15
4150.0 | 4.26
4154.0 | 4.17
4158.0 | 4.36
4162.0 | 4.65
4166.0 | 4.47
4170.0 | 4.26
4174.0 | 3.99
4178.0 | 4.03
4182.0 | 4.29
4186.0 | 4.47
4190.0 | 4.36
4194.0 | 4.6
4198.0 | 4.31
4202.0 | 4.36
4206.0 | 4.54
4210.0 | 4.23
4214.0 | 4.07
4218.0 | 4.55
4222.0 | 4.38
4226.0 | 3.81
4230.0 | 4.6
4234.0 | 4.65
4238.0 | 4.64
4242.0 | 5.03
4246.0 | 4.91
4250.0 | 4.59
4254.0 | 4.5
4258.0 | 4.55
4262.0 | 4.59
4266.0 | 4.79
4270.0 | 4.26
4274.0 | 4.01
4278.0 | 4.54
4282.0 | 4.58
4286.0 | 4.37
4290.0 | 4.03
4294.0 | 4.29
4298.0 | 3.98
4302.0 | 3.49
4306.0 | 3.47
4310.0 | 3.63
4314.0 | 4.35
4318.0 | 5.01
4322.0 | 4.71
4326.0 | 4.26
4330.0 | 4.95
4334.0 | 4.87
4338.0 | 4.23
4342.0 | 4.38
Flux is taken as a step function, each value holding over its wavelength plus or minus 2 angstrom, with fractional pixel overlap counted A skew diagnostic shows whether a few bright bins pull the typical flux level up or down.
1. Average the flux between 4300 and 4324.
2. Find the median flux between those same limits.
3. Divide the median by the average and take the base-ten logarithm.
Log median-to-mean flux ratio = -0.013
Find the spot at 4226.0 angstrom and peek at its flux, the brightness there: 3.81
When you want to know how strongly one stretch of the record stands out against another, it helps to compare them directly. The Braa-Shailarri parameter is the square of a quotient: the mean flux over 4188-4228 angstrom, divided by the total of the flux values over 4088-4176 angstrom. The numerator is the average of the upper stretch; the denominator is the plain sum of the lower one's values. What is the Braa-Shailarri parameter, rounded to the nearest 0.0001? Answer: 0.0022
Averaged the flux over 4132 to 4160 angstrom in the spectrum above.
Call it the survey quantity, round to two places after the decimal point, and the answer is 4.25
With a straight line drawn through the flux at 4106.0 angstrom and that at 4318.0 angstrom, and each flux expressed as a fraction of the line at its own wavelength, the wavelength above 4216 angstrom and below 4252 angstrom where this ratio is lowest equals 4226.0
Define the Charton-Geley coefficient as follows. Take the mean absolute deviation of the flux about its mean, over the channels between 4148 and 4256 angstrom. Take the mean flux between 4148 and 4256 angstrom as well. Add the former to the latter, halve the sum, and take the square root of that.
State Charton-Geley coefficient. 1.52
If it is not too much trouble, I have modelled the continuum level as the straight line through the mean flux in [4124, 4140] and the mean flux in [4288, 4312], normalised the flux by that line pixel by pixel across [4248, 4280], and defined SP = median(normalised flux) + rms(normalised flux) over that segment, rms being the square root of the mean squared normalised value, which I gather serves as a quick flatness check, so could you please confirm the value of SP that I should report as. 2.30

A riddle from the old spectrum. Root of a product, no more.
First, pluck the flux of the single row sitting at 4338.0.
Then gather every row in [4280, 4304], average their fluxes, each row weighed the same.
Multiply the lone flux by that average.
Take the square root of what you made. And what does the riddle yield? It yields 4.2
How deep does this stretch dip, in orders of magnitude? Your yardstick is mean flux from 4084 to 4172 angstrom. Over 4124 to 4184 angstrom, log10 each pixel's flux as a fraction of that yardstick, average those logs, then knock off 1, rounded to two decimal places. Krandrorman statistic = -1.00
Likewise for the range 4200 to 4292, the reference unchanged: -0.98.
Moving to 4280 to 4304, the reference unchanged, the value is -1.01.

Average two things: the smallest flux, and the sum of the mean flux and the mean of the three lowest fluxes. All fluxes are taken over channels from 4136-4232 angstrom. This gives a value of 6.0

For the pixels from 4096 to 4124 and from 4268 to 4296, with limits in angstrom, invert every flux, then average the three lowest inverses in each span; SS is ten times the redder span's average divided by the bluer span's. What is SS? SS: 9.5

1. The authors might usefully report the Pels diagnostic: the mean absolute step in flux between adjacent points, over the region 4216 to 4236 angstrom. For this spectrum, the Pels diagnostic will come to 0.395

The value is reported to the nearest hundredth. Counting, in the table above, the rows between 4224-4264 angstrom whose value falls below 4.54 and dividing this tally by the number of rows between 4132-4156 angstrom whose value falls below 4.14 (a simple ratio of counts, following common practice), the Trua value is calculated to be 1.00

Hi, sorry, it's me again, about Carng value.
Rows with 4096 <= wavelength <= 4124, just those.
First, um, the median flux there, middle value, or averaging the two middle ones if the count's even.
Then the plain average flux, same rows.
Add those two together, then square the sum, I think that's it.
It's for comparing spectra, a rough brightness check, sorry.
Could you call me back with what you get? 66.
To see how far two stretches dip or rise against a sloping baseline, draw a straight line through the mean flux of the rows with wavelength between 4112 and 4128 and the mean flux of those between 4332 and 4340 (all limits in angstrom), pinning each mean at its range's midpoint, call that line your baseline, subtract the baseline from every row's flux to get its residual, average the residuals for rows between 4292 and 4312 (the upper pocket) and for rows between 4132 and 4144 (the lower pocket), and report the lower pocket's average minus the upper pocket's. 0.70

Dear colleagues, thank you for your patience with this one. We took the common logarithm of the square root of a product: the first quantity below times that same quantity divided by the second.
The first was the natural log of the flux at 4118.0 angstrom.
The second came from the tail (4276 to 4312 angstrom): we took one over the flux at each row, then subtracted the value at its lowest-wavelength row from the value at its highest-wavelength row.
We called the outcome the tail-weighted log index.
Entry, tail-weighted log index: 0.79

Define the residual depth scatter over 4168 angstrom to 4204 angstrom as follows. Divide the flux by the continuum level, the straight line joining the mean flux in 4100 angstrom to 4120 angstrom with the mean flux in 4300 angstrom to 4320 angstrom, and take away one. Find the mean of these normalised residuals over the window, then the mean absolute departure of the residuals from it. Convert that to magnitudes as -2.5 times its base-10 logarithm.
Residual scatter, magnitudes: 3.65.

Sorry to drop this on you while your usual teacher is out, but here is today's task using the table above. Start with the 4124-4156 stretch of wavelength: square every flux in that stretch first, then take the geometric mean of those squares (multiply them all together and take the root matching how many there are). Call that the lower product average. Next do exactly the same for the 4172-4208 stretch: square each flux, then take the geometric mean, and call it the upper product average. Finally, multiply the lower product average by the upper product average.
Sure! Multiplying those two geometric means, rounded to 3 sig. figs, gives 333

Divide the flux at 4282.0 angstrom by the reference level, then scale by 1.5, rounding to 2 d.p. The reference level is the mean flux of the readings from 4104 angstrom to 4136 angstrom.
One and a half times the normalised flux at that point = 1.65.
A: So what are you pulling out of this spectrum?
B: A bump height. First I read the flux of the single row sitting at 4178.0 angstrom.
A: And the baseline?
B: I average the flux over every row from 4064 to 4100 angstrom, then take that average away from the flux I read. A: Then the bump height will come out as -0.22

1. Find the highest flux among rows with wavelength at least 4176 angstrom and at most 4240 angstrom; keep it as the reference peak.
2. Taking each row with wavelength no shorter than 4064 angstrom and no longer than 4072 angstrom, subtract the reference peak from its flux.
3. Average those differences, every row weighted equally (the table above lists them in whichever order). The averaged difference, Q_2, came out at -0.52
